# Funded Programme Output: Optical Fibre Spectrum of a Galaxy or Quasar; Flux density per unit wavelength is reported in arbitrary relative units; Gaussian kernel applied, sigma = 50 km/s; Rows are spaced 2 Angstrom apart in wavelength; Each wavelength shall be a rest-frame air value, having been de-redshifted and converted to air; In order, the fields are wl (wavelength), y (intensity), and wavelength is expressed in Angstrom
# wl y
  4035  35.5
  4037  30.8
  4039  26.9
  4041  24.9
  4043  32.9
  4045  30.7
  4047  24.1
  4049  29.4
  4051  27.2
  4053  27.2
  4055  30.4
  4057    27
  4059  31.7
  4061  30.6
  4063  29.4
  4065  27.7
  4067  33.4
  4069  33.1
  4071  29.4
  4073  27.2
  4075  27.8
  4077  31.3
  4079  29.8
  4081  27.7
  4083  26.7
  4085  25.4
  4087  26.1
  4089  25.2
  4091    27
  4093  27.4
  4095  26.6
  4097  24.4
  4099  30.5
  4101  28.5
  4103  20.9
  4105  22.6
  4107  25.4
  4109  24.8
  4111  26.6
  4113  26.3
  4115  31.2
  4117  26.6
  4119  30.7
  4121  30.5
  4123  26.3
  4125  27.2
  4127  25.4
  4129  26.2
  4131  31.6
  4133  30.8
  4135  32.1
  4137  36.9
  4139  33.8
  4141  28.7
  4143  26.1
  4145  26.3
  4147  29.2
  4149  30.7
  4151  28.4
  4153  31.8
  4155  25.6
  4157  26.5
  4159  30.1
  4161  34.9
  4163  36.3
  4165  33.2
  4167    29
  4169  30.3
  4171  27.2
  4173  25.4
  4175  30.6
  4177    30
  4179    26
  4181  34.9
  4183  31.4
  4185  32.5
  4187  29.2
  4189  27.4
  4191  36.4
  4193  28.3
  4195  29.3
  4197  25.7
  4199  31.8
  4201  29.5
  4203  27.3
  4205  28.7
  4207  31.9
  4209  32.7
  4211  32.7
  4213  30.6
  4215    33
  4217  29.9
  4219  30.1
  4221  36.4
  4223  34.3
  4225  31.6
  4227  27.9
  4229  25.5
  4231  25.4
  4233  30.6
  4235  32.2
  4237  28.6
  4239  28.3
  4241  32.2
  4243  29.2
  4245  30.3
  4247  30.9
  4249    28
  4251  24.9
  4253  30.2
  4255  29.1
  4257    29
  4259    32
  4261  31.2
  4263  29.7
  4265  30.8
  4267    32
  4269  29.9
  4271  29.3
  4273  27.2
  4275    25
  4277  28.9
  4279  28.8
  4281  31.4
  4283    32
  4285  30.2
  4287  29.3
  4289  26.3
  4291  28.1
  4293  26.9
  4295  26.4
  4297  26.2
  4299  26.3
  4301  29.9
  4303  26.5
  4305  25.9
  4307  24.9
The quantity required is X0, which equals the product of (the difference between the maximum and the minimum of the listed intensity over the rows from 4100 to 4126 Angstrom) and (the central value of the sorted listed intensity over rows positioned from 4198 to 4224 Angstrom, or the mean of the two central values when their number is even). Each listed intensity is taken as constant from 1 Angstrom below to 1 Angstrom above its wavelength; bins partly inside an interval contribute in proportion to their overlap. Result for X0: 328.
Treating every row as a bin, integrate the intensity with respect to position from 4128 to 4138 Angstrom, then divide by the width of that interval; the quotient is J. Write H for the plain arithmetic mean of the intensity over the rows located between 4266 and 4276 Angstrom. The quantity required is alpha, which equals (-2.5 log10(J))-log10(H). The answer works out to -5.20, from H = 28.7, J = 31.5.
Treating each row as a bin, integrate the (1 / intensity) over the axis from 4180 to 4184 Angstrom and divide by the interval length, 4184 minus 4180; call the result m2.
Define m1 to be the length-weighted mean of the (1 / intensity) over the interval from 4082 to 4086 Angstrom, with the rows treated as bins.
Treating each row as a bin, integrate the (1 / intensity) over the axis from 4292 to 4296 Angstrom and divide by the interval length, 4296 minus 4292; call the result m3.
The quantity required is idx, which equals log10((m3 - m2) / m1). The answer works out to -0.7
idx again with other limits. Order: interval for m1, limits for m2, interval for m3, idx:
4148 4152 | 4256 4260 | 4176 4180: -1.0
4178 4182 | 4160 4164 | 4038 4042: -0.5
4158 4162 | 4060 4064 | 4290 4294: -1.0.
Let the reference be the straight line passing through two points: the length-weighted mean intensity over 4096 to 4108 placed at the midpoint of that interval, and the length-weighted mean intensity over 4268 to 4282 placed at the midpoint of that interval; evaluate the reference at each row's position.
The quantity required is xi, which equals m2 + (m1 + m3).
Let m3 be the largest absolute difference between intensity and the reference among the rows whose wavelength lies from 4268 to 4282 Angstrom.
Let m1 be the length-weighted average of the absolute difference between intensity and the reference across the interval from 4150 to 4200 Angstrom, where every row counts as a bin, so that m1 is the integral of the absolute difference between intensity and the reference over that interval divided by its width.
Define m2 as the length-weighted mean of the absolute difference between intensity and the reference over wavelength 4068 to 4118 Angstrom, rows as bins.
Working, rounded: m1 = 3.68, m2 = 2.65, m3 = 3.6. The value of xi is 10.0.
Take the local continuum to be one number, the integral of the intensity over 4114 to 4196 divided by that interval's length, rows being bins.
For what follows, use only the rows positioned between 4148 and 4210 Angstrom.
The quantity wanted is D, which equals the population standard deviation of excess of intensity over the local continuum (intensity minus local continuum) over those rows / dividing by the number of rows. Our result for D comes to 3.0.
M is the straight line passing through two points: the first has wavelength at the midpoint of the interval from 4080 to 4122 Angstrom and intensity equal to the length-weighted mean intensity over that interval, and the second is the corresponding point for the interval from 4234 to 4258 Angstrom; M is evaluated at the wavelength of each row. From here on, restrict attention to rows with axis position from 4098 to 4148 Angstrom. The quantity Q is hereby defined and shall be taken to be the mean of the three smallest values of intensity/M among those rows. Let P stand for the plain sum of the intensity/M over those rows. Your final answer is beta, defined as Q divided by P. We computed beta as 0.0327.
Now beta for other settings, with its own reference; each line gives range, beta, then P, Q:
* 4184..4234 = 0.0334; 26.4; 0.88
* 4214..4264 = 0.0337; 25.6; 0.86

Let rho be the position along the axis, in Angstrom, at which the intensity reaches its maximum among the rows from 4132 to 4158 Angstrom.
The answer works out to 4137 Angstrom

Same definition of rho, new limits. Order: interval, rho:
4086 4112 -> 4099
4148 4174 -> 4163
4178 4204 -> 4191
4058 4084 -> 4067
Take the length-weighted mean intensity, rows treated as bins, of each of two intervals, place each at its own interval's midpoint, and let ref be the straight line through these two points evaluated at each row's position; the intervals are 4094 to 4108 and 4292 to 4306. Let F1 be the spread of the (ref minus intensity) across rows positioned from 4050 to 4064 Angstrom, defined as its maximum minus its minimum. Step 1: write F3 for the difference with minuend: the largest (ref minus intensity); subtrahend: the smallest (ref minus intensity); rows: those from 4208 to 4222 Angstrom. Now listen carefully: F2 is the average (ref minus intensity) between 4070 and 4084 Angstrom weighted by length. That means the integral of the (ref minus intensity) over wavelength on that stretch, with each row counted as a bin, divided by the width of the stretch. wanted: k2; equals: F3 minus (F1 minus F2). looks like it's -1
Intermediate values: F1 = 4.7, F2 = -3.2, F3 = 6.5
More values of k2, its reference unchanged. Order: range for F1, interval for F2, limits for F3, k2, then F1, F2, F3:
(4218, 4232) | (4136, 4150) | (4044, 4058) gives -9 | 11.1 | -4.4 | 6.6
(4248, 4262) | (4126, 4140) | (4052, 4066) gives -8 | 7.0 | -5.2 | 4.7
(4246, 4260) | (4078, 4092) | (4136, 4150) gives 2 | 7.0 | -1.4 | 10.8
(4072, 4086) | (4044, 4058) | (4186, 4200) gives 2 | 6.0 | -2.8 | 10.7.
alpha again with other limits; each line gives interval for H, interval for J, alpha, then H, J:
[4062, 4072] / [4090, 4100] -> -5.07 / 30.6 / 27.2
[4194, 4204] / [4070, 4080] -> -5.12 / 28.7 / 29.1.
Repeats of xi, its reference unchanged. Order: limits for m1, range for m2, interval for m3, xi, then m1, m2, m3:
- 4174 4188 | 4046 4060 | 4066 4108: 16.5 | 4.02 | 3.75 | 8.7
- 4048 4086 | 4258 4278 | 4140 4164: 16.2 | 4.35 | 2.10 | 9.8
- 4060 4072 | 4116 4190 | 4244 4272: 13.1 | 5.89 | 3.57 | 3.7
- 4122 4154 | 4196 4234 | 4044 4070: 15.6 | 3.47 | 3.43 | 8.7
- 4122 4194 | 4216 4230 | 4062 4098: 16.1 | 3.66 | 3.80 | 8.7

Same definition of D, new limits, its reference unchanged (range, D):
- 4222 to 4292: 2.2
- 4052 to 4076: 2.2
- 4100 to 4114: 2.4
